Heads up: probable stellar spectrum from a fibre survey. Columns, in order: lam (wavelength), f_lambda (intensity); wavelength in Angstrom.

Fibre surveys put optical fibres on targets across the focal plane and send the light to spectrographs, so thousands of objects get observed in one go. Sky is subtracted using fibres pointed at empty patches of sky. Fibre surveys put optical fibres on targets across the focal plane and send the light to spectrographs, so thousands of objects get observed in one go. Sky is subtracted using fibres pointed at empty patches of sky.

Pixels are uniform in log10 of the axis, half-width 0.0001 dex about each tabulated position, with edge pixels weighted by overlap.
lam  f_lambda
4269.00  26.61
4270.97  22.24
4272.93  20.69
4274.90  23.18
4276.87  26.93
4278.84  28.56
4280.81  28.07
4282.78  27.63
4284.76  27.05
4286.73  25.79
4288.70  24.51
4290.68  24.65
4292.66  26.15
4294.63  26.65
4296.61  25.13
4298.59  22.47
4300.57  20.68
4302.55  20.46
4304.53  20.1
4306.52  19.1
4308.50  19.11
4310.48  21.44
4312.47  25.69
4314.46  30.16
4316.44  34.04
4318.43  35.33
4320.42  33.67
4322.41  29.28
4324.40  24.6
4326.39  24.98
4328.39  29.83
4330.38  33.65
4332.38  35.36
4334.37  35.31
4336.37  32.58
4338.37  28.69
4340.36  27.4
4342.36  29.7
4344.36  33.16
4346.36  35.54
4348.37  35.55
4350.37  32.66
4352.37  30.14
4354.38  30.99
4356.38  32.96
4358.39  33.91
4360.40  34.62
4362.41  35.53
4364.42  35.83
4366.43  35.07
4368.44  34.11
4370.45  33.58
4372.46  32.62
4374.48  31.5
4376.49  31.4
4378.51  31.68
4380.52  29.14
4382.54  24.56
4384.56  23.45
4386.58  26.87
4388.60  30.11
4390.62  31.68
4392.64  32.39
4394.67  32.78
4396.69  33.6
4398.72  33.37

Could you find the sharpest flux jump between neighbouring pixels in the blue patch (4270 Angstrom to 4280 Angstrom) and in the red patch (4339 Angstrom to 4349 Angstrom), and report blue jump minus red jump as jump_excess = 0.3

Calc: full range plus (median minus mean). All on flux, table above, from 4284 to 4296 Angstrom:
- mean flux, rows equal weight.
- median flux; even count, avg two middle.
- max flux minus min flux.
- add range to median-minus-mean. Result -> 2.7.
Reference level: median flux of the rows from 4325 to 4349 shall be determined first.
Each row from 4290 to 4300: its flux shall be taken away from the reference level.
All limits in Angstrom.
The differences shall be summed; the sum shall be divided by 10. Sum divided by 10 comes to 3.9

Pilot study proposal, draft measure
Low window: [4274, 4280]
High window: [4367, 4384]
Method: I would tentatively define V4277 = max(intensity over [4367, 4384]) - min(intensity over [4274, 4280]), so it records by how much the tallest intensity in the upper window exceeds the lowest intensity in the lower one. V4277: 11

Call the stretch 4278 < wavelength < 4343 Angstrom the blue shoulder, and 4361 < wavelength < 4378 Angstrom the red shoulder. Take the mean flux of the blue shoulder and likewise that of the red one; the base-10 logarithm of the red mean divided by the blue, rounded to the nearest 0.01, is 0.09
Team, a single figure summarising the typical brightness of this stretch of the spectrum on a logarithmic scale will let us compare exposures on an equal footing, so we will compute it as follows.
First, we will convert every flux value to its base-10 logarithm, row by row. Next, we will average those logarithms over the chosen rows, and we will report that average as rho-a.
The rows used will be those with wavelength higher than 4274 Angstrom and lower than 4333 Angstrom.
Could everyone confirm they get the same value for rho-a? 1.42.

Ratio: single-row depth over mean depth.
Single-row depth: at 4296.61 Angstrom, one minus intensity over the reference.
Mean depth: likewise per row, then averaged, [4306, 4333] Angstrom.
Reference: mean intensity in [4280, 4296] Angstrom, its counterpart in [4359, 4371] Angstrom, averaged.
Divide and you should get 2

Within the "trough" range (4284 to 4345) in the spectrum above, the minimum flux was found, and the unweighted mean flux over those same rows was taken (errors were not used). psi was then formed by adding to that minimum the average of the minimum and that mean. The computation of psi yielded 42.3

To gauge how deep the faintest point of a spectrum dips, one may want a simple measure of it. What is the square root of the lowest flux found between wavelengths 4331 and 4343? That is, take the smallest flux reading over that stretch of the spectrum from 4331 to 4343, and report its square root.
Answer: 5.2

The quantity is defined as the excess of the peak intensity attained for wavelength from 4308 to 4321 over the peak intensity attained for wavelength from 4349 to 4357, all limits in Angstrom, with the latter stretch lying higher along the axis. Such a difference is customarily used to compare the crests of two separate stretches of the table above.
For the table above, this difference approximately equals 2.4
